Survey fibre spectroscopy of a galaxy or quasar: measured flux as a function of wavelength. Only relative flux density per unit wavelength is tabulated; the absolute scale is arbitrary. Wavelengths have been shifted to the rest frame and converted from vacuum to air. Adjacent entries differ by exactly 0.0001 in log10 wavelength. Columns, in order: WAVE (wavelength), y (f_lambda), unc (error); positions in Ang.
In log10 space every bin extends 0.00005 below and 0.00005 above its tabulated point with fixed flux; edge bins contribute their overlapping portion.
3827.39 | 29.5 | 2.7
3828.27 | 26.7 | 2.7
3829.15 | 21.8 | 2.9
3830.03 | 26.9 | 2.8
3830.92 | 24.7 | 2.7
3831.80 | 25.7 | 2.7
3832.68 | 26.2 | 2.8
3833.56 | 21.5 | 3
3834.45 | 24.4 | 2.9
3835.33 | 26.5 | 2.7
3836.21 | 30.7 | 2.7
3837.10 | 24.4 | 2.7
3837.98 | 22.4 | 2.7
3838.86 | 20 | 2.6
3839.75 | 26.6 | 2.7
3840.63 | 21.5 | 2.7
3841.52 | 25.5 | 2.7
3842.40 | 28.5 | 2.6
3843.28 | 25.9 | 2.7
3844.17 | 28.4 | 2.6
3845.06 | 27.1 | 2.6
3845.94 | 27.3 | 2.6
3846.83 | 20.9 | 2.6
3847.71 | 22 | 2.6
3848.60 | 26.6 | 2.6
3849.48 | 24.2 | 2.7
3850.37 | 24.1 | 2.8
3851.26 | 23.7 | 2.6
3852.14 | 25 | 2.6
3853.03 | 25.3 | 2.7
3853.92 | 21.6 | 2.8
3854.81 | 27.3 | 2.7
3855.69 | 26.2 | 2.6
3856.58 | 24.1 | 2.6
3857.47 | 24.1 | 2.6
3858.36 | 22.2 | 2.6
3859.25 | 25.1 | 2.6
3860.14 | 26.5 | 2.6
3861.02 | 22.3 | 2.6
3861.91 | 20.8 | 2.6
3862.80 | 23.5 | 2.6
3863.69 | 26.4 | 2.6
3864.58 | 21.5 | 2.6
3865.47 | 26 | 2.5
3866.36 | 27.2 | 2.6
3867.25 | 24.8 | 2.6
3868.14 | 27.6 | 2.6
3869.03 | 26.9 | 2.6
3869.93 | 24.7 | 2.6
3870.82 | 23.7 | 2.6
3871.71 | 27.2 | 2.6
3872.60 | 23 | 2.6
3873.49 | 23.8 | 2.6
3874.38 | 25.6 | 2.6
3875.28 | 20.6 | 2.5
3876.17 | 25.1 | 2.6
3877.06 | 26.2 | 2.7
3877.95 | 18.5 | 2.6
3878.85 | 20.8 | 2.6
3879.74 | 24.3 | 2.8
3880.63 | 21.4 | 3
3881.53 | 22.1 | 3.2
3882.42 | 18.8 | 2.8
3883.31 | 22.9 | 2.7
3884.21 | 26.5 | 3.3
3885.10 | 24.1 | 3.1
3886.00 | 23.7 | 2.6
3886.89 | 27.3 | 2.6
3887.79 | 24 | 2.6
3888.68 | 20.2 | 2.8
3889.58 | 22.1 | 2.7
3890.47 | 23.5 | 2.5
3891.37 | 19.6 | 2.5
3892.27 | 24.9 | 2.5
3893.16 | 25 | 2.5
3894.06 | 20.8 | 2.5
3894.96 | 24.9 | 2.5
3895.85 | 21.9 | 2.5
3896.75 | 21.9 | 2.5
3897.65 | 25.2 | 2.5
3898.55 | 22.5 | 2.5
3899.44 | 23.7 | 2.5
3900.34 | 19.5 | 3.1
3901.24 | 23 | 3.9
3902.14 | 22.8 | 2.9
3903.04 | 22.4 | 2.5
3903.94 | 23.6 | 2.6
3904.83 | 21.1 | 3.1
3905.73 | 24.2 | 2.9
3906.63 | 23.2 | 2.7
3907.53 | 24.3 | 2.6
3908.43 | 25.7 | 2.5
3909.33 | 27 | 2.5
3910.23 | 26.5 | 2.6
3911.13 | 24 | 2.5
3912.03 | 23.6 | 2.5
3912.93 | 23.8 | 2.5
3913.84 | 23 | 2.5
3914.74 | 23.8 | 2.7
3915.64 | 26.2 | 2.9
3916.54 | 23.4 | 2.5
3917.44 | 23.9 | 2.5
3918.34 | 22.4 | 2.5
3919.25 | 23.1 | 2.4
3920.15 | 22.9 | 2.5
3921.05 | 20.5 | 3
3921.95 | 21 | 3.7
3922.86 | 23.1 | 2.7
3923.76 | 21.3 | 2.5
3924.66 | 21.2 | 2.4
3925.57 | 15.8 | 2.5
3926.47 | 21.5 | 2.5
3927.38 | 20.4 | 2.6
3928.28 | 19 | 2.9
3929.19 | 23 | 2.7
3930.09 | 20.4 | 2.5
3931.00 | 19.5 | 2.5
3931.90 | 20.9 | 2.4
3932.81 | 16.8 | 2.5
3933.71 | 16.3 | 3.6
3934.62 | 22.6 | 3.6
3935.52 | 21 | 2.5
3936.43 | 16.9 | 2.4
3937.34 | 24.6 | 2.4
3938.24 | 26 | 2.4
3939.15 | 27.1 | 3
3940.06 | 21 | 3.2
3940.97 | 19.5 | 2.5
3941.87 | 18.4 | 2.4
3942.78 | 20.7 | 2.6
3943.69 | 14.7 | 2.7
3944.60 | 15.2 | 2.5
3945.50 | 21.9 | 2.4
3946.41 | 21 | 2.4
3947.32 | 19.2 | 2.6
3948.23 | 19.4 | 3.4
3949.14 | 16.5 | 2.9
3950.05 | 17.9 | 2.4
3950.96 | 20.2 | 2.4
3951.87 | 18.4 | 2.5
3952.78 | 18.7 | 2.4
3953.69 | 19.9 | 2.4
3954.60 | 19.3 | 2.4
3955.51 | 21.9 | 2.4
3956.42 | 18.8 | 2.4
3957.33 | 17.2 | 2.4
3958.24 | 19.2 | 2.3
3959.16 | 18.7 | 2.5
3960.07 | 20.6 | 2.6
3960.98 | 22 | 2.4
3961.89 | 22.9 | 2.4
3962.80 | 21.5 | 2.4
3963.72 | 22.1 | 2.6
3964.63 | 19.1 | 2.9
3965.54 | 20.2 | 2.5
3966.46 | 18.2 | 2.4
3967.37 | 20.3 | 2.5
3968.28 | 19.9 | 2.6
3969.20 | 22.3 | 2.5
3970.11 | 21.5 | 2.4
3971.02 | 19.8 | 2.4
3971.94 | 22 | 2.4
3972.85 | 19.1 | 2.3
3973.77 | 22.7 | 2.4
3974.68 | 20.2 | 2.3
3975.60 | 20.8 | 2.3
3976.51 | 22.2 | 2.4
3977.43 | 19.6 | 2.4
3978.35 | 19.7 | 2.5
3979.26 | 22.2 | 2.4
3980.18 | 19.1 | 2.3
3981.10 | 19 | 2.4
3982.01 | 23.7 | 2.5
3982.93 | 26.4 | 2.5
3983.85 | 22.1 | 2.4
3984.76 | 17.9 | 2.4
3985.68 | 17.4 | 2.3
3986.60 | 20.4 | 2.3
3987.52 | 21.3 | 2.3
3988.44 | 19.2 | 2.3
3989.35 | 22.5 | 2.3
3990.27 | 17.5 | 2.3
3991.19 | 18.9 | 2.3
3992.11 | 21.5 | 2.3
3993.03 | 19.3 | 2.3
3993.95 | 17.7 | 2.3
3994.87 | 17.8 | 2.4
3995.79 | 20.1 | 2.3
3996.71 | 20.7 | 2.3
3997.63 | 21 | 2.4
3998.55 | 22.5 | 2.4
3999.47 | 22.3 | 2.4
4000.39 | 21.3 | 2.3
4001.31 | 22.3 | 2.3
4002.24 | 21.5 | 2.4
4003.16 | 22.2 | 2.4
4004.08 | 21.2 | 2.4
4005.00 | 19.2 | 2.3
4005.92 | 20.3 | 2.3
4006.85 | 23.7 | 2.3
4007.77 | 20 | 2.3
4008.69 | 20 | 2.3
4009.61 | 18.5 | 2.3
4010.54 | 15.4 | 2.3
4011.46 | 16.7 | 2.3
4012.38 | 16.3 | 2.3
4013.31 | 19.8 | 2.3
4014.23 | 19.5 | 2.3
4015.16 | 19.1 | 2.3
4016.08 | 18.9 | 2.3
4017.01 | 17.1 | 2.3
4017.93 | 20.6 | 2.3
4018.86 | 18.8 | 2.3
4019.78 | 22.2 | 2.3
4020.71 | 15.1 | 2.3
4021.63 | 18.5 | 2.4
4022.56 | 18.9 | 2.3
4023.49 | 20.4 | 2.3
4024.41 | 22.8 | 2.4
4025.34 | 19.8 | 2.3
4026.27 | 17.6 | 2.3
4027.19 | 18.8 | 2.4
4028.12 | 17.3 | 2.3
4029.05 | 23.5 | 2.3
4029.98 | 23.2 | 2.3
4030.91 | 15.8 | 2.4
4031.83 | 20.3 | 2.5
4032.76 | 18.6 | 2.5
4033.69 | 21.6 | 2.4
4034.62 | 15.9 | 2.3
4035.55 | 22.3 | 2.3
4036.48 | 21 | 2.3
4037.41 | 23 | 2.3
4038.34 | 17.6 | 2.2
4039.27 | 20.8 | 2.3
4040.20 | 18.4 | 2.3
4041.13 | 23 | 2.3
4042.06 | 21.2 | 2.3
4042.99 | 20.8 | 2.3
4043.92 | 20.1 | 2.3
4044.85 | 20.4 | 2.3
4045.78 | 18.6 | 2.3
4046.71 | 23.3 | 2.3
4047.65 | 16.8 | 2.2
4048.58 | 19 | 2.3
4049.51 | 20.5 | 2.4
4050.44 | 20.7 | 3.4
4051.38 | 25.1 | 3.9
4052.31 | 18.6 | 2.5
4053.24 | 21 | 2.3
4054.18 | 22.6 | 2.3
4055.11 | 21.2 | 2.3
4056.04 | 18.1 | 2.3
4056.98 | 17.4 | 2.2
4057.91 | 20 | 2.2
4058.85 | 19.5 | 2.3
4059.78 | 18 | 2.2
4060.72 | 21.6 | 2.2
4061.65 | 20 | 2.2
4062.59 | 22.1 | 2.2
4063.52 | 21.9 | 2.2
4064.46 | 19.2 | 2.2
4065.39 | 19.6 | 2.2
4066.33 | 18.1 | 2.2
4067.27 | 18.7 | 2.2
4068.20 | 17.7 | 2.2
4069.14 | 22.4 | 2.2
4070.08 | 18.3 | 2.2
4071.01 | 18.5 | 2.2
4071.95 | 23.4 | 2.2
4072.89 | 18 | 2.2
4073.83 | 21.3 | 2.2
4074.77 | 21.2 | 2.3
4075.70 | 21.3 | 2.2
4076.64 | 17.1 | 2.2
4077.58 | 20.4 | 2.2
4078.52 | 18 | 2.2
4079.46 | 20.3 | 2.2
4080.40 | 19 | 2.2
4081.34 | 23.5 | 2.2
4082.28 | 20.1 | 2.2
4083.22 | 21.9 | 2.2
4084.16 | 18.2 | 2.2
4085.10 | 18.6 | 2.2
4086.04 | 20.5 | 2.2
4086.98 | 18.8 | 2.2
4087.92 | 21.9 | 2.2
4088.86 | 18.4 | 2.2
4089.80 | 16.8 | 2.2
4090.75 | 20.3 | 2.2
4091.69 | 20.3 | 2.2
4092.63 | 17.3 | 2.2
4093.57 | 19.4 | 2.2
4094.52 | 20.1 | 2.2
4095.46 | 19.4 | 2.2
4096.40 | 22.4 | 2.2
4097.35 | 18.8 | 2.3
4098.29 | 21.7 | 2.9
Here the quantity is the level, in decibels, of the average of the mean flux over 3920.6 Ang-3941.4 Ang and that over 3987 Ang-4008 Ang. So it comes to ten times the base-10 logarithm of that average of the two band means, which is 13.2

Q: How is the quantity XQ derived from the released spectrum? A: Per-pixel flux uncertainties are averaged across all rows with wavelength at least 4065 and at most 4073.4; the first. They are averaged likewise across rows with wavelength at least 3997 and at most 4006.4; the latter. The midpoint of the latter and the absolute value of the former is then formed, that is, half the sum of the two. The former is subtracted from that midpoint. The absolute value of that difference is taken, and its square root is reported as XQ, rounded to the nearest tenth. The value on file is 0.3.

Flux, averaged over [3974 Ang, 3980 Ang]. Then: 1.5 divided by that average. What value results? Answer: 0.072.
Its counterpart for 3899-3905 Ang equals 0.067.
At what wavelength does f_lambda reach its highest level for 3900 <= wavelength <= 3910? 3909.33 Ang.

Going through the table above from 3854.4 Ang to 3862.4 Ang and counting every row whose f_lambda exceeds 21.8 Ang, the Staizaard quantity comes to 8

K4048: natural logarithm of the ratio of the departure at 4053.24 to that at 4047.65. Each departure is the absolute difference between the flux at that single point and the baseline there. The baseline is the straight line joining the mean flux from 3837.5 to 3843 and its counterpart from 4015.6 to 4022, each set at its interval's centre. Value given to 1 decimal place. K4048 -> 1.1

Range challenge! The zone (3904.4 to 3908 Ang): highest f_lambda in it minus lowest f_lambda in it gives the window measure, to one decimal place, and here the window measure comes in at 3.2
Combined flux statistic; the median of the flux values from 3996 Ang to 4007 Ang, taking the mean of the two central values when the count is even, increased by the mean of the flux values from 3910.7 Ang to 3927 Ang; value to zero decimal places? 44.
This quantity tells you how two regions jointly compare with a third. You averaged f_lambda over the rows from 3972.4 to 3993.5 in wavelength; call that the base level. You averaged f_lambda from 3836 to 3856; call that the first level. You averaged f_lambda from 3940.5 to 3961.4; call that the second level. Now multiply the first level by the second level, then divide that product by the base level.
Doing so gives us 23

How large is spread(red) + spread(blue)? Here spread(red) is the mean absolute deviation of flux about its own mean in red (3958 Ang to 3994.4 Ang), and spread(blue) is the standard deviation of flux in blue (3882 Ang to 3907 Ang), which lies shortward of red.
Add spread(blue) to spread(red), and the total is 3.6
